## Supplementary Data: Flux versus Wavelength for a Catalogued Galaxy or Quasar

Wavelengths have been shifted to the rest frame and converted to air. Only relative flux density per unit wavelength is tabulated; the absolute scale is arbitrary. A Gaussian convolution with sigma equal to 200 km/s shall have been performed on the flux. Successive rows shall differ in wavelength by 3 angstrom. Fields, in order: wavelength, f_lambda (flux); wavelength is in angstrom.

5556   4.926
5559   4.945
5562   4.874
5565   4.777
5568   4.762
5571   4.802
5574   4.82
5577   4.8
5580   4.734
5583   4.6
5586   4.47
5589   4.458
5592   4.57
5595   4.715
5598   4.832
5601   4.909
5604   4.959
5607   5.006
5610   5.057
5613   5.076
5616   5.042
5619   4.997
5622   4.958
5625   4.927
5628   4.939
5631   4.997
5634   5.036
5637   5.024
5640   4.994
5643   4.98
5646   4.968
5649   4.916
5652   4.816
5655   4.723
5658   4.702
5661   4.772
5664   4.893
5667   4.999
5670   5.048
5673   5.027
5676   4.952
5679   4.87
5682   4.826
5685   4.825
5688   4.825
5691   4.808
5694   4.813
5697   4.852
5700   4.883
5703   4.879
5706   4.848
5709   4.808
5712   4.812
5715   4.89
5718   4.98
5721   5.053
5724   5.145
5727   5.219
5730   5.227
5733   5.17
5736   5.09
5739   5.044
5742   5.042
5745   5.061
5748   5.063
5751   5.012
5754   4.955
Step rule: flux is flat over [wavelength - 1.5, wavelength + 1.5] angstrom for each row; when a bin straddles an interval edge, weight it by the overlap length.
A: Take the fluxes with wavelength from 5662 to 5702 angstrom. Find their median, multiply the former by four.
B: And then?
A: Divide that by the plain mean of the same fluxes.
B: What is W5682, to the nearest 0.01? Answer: 3.98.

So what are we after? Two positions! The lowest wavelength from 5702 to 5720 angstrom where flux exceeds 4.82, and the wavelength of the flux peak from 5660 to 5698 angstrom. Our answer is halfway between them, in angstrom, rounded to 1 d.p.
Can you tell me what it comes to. 5686.5 angstrom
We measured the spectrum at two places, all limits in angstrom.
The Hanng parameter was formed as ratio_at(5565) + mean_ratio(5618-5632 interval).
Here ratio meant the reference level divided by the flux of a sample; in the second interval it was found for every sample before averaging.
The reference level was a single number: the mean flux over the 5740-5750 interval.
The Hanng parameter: 2.08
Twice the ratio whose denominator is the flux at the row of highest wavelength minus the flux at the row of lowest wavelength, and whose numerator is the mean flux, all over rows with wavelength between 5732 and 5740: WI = -81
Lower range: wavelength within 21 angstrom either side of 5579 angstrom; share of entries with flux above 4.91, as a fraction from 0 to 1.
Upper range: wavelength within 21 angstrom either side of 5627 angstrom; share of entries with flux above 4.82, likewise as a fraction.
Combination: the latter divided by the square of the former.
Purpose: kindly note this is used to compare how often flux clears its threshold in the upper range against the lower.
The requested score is 196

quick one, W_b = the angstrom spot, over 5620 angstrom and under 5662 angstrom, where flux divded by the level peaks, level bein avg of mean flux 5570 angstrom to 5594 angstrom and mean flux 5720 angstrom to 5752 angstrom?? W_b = 5634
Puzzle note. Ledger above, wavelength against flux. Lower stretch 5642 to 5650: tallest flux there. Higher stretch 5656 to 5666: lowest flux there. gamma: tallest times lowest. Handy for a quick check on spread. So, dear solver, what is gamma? 23.4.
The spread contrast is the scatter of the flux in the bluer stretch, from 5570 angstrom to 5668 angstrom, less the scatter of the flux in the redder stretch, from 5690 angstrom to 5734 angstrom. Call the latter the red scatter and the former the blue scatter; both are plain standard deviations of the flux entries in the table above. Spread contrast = 0.01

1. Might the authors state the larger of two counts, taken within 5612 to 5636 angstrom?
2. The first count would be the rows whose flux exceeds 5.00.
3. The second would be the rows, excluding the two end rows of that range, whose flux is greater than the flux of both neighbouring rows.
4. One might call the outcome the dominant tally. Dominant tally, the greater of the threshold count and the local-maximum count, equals 3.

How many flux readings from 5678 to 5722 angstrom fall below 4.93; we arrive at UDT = 13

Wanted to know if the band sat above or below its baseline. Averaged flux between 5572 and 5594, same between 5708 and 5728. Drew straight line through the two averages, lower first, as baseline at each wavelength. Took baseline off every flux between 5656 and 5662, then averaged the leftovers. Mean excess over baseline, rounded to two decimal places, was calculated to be -0.10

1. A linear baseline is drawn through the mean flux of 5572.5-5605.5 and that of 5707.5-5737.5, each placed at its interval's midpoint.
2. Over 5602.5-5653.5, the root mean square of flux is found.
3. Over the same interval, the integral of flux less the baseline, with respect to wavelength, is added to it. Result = 14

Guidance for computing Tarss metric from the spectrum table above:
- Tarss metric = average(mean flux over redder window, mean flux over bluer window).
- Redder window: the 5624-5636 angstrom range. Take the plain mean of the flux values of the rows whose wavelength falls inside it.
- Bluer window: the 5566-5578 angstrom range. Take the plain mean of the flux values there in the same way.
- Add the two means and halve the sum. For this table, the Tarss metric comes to 4.89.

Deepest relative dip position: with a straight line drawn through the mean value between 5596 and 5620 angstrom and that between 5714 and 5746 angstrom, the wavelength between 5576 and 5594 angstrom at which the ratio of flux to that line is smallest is 5589 angstrom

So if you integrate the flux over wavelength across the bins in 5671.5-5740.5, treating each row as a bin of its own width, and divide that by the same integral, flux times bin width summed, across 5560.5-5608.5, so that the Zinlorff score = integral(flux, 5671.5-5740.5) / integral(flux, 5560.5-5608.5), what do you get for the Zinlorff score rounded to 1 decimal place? 1.5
